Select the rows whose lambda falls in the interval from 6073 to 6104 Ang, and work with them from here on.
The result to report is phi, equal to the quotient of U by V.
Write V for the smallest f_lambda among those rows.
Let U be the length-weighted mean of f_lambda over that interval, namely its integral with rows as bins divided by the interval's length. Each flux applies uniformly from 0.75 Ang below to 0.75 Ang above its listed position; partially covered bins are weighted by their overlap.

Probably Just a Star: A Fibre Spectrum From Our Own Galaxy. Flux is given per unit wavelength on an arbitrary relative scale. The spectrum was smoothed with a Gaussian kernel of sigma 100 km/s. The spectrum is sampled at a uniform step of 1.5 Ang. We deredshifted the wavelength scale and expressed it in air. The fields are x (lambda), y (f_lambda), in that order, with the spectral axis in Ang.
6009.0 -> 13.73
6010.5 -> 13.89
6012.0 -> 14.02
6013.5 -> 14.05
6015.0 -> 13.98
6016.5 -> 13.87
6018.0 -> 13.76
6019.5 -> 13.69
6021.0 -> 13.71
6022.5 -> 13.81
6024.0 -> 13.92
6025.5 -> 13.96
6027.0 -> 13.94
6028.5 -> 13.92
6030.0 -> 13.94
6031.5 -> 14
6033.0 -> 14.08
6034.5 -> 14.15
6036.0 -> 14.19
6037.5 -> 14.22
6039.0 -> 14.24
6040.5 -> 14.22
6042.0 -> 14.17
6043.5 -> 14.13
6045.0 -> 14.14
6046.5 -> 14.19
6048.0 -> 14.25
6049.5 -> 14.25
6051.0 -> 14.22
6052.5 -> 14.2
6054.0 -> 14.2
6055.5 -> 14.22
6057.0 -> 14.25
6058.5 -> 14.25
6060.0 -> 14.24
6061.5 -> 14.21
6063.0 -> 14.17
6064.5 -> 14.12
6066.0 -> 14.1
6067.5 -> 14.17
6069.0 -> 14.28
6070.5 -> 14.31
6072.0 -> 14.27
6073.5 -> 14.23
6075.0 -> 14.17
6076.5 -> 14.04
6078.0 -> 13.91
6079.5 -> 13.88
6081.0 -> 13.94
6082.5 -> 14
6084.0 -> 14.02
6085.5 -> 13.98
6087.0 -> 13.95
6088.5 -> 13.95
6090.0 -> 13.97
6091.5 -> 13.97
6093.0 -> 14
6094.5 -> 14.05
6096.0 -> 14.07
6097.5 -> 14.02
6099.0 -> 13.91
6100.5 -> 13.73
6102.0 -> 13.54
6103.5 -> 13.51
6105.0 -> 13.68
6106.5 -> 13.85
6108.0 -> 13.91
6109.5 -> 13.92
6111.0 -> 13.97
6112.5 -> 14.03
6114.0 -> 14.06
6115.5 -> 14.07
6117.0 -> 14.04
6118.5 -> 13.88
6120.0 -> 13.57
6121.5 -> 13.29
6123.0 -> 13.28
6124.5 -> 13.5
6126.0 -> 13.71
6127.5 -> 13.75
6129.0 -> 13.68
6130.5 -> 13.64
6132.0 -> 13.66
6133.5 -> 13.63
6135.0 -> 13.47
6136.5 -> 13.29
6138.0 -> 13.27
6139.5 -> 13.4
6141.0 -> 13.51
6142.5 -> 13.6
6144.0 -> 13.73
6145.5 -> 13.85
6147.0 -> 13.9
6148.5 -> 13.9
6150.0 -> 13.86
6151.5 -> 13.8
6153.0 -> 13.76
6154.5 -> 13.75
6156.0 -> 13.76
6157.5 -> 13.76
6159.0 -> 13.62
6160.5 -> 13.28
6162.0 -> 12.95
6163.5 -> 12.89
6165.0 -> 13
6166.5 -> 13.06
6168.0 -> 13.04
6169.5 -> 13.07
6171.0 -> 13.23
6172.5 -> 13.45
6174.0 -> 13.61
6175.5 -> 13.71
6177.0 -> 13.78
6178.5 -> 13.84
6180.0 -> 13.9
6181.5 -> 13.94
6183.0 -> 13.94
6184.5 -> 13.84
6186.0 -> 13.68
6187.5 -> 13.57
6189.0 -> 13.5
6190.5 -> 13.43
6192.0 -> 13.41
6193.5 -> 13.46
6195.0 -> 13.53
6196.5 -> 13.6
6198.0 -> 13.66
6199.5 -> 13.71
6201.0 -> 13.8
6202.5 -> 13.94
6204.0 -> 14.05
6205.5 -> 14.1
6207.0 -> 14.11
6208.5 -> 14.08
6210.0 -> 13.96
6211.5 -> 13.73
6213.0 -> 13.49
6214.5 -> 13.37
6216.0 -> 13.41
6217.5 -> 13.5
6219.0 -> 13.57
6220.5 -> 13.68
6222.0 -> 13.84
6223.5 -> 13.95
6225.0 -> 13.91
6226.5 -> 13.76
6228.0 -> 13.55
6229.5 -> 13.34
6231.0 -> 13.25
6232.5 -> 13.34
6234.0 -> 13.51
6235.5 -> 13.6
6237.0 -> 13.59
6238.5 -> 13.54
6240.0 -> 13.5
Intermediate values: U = 13.9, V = 13.51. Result 1.03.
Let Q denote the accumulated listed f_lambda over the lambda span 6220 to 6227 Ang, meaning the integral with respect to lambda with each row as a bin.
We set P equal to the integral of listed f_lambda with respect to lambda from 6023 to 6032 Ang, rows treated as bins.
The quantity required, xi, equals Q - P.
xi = -29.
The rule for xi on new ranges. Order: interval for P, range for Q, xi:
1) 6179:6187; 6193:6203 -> 26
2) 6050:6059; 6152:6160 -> -18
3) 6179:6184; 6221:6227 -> 14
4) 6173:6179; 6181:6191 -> 55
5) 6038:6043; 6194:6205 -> 80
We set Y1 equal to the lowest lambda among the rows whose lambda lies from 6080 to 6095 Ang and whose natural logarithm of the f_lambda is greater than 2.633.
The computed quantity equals 6081.0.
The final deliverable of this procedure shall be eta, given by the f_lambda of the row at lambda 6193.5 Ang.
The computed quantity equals 13.46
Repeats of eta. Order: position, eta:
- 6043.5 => 14.13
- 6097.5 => 14.02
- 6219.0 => 13.57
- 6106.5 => 13.85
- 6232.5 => 13.34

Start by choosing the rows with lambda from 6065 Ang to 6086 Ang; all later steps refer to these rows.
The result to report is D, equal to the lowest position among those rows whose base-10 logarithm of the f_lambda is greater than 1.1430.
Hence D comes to 6066.0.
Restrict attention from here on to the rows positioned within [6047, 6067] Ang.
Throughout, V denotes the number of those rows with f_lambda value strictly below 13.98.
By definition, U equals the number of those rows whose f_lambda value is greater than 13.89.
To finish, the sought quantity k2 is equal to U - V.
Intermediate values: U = 13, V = 0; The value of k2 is 13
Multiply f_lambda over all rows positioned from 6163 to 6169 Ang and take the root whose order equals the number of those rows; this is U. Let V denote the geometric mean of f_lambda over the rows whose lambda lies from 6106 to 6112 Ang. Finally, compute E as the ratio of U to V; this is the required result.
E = 0.93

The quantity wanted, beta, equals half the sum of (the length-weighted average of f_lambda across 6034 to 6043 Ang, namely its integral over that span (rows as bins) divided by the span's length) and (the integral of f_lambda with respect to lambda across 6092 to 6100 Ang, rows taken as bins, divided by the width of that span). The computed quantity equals 14.10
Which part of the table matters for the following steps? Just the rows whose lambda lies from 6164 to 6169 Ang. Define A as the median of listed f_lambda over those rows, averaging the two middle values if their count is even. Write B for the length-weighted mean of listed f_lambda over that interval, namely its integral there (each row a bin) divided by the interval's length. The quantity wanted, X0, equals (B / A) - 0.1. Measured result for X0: 0.8991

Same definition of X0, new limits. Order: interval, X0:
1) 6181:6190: 0.8979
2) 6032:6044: 0.8995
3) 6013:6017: 0.8991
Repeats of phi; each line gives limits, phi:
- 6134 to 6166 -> 1.05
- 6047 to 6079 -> 1.02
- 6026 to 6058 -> 1.02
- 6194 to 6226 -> 1.03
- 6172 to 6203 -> 1.02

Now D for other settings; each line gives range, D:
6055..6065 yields 6055.5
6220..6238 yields 6223.5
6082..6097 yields 6082.5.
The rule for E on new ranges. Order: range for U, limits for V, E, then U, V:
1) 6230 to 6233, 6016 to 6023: 0.97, 13.3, 13.8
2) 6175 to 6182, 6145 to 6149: 1.00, 13.8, 13.9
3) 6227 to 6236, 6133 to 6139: 1.00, 13.4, 13.4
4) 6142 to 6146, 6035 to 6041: 0.97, 13.7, 14.2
